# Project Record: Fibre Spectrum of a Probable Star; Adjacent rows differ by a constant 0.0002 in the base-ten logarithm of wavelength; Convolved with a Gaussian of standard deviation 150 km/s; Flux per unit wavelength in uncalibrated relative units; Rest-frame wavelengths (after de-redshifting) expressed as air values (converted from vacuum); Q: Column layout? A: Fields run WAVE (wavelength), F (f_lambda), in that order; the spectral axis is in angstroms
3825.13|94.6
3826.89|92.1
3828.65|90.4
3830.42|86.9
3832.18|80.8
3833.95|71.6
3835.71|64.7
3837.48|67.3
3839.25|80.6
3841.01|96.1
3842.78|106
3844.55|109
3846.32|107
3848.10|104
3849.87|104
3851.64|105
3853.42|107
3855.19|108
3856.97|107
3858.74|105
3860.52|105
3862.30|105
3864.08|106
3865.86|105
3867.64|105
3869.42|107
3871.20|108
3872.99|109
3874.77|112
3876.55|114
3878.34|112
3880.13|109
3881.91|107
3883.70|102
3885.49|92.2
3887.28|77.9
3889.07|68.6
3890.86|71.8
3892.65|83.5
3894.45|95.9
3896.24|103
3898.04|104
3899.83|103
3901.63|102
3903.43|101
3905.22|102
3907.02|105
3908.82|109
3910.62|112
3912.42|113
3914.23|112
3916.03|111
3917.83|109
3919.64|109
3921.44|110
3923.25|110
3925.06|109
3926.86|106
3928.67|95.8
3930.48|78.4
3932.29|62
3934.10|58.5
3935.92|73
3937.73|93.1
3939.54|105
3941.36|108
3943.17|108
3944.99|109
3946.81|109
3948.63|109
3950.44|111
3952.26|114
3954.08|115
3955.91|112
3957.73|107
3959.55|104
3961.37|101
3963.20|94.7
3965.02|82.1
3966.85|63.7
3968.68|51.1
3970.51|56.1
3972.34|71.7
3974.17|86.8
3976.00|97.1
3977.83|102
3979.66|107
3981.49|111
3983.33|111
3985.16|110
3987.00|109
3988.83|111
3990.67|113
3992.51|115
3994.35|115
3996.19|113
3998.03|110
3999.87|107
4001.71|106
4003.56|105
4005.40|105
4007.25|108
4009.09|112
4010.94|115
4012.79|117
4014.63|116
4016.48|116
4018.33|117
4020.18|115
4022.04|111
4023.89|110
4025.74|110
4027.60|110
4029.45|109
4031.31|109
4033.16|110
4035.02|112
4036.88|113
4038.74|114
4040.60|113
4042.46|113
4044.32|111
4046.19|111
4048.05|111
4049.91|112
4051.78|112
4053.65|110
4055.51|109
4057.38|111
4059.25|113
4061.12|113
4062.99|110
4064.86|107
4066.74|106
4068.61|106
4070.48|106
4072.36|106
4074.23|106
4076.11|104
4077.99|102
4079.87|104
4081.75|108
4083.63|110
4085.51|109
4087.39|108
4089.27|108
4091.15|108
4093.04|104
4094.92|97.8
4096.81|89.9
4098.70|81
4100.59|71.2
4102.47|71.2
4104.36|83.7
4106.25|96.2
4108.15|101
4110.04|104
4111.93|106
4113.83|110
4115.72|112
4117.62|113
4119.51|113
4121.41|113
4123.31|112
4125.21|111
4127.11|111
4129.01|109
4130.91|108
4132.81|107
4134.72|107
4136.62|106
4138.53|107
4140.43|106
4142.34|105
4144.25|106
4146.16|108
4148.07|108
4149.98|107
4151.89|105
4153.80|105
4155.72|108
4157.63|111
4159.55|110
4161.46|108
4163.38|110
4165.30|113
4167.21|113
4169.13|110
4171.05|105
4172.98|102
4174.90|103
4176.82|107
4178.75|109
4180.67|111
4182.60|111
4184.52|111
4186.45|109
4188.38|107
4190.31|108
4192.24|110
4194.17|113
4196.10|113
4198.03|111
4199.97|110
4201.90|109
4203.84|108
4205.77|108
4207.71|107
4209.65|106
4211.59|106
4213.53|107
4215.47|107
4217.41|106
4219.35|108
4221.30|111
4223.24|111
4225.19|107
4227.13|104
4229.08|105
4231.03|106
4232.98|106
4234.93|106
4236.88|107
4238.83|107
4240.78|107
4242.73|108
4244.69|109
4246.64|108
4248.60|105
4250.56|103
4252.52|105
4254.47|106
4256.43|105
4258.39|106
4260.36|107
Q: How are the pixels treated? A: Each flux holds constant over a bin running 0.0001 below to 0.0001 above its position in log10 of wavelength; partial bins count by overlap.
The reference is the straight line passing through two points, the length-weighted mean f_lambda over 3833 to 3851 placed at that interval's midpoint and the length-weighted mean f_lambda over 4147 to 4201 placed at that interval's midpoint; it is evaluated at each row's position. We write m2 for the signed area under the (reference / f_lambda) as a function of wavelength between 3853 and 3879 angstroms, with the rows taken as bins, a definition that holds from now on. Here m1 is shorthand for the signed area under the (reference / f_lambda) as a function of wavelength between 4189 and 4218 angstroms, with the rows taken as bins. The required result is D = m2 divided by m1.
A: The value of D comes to 0.76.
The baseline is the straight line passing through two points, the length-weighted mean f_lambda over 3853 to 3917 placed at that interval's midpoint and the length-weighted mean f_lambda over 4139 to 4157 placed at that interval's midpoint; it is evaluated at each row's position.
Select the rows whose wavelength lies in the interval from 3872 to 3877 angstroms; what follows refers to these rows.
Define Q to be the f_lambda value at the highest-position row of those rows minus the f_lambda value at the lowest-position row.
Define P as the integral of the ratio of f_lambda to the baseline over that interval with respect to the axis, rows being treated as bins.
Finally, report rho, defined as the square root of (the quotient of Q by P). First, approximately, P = 5.4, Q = 5.0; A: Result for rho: 0.96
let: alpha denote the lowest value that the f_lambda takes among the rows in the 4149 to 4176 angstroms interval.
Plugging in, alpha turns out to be 102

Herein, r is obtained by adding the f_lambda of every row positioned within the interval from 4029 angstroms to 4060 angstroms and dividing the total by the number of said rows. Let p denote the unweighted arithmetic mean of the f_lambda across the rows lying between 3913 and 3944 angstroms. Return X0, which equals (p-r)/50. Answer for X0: -0.28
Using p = 98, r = 111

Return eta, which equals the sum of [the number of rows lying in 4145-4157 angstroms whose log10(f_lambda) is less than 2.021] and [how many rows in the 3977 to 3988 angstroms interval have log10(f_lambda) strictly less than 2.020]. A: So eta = 1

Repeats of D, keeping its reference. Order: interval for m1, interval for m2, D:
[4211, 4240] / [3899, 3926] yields 0.79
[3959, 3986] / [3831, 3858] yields 0.86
